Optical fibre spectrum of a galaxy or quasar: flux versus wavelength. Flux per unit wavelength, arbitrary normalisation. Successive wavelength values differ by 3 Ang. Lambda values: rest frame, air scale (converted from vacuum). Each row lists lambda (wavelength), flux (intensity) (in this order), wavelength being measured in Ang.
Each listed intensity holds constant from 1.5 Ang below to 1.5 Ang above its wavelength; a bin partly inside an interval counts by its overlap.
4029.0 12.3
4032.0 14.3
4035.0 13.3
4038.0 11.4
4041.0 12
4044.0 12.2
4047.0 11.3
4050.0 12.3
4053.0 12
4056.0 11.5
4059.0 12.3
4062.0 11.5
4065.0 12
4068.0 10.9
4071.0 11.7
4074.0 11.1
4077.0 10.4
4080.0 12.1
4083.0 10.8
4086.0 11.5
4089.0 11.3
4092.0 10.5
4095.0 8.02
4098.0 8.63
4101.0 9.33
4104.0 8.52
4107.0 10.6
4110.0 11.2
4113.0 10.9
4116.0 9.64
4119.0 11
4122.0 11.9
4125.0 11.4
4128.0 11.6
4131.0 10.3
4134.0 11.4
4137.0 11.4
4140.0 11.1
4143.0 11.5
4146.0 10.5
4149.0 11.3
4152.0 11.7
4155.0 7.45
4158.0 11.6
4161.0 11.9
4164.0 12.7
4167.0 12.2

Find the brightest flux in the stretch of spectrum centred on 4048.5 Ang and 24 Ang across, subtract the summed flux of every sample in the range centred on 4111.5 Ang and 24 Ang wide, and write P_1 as -71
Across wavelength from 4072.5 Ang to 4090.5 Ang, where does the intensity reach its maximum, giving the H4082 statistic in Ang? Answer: 4080.0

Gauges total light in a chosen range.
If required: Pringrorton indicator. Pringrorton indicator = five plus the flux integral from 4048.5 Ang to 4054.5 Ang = 78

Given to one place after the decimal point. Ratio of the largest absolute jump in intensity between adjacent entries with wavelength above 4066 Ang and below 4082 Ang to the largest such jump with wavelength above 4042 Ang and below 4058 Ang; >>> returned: 1.7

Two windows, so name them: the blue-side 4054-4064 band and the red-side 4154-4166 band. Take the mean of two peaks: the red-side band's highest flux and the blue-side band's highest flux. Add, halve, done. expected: 12.5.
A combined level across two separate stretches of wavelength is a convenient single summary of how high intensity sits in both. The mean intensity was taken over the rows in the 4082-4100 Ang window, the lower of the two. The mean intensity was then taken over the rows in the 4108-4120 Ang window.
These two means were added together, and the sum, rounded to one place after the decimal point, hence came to 20.8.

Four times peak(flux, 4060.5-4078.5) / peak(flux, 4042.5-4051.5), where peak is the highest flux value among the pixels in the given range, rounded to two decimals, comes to 3.90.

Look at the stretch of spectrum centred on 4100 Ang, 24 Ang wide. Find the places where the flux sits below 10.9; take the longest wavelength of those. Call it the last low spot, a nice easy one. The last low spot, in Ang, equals 4107.0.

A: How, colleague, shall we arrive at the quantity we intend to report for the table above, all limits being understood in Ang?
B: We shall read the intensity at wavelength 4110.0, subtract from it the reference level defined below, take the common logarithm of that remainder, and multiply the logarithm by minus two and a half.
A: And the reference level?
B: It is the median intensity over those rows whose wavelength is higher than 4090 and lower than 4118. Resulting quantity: -0.48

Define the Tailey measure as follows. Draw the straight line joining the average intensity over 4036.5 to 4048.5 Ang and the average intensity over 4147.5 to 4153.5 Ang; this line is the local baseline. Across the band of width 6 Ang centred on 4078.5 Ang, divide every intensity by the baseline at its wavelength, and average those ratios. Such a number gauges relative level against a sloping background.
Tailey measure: 0.966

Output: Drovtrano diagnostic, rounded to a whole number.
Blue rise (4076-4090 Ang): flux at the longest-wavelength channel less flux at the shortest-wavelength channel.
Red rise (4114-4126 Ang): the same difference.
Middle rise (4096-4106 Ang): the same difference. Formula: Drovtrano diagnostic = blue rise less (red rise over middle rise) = 17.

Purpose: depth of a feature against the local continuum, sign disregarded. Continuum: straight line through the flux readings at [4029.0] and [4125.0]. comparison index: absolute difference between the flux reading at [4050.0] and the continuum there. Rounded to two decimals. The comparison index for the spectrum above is 0.20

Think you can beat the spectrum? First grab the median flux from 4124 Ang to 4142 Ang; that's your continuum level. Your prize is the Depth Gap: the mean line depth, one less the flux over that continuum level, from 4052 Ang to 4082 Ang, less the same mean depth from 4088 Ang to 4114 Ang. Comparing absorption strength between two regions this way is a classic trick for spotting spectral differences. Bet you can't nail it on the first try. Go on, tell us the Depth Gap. -0.15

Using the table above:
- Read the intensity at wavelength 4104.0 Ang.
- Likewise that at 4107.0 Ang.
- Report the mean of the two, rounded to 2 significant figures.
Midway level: 9.6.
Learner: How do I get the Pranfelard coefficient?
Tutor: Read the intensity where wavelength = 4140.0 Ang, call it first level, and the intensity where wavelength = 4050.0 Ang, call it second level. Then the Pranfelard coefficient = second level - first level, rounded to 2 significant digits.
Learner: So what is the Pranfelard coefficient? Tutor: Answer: 1.2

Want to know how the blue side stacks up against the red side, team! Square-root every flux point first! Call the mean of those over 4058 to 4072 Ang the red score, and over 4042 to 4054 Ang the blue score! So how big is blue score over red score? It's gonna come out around 1.01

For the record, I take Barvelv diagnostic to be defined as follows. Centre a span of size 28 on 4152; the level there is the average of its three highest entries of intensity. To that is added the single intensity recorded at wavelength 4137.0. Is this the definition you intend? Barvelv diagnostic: 23.5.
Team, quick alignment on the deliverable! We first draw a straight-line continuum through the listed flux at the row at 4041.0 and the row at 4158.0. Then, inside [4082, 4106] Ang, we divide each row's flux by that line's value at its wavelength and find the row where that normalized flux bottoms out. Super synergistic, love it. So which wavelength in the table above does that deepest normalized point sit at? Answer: 4095.0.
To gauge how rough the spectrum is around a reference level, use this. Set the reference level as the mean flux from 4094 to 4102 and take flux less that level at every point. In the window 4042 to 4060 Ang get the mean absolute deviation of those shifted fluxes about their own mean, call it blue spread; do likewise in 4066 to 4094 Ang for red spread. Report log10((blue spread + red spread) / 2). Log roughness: -0.40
